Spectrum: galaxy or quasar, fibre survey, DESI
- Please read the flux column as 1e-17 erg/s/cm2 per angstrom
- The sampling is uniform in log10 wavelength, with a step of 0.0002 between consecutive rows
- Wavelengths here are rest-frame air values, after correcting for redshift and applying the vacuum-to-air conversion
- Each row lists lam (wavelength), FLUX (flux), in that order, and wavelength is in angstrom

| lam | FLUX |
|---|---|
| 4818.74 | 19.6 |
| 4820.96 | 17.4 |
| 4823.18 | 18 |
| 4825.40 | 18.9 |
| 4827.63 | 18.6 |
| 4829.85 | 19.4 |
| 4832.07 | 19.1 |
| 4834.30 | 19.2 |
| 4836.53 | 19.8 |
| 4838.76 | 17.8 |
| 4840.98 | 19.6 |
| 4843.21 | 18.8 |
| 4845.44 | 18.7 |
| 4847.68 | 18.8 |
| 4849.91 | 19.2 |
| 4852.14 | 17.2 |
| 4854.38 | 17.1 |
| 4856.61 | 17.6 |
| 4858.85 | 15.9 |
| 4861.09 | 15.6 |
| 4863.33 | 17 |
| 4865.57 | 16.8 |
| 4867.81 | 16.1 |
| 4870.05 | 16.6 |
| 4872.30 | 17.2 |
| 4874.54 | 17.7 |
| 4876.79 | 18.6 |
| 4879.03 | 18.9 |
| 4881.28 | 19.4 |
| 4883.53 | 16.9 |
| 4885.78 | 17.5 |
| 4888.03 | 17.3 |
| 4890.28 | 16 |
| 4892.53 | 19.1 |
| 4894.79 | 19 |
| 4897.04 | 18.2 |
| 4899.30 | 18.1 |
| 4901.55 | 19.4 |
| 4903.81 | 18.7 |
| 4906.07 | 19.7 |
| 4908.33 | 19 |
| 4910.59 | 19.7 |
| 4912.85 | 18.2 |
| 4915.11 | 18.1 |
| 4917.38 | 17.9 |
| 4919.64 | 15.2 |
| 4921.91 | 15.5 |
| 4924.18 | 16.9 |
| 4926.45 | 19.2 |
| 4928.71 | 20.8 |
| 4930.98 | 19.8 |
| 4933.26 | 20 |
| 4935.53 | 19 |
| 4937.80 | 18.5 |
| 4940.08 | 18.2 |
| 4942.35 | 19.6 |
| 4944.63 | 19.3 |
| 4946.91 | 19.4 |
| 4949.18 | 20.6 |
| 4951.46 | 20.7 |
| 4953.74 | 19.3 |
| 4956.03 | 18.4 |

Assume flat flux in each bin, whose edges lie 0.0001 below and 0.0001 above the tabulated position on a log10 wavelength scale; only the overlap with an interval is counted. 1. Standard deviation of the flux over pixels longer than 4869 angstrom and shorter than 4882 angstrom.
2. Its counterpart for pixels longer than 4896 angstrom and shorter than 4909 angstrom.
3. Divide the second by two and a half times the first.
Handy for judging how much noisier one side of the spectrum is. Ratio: 0.24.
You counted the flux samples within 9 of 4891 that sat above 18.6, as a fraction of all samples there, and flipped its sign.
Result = -0.25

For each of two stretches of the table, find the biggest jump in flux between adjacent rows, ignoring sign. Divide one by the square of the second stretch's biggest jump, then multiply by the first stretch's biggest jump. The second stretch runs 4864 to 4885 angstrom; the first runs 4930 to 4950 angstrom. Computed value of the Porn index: 0.22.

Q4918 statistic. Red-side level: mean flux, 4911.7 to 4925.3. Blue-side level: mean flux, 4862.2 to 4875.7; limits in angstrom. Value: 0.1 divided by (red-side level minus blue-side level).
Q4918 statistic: 1.5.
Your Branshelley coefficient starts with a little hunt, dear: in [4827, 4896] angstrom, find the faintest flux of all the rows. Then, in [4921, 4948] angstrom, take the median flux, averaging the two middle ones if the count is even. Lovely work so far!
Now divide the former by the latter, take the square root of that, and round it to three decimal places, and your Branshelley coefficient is 0.900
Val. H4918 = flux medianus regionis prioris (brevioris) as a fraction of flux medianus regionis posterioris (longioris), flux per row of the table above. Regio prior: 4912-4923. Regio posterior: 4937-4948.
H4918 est 0.93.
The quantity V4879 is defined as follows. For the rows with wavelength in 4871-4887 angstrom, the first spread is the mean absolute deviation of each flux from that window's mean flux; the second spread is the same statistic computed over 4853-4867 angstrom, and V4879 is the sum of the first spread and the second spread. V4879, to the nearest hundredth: 1.42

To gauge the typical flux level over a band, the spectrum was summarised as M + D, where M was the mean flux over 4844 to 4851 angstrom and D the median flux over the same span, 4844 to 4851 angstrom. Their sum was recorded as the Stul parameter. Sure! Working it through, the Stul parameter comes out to 38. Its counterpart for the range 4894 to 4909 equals 38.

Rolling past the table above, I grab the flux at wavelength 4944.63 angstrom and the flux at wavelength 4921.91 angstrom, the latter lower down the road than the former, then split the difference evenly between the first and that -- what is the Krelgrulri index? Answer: 17.4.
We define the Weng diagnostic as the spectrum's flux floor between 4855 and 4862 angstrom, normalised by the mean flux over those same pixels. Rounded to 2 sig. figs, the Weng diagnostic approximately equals 0.95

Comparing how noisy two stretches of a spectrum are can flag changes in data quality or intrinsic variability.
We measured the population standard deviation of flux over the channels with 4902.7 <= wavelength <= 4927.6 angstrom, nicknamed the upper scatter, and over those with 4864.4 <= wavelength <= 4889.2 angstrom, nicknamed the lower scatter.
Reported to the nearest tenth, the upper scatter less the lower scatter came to 0.5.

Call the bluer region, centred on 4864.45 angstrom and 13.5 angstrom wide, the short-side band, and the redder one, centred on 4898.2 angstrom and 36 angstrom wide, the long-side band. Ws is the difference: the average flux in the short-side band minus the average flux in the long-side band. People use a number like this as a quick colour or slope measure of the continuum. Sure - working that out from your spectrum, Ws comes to -2.1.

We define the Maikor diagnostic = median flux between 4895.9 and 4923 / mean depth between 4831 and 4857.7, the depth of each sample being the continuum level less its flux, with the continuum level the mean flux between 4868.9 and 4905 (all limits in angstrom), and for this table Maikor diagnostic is -34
